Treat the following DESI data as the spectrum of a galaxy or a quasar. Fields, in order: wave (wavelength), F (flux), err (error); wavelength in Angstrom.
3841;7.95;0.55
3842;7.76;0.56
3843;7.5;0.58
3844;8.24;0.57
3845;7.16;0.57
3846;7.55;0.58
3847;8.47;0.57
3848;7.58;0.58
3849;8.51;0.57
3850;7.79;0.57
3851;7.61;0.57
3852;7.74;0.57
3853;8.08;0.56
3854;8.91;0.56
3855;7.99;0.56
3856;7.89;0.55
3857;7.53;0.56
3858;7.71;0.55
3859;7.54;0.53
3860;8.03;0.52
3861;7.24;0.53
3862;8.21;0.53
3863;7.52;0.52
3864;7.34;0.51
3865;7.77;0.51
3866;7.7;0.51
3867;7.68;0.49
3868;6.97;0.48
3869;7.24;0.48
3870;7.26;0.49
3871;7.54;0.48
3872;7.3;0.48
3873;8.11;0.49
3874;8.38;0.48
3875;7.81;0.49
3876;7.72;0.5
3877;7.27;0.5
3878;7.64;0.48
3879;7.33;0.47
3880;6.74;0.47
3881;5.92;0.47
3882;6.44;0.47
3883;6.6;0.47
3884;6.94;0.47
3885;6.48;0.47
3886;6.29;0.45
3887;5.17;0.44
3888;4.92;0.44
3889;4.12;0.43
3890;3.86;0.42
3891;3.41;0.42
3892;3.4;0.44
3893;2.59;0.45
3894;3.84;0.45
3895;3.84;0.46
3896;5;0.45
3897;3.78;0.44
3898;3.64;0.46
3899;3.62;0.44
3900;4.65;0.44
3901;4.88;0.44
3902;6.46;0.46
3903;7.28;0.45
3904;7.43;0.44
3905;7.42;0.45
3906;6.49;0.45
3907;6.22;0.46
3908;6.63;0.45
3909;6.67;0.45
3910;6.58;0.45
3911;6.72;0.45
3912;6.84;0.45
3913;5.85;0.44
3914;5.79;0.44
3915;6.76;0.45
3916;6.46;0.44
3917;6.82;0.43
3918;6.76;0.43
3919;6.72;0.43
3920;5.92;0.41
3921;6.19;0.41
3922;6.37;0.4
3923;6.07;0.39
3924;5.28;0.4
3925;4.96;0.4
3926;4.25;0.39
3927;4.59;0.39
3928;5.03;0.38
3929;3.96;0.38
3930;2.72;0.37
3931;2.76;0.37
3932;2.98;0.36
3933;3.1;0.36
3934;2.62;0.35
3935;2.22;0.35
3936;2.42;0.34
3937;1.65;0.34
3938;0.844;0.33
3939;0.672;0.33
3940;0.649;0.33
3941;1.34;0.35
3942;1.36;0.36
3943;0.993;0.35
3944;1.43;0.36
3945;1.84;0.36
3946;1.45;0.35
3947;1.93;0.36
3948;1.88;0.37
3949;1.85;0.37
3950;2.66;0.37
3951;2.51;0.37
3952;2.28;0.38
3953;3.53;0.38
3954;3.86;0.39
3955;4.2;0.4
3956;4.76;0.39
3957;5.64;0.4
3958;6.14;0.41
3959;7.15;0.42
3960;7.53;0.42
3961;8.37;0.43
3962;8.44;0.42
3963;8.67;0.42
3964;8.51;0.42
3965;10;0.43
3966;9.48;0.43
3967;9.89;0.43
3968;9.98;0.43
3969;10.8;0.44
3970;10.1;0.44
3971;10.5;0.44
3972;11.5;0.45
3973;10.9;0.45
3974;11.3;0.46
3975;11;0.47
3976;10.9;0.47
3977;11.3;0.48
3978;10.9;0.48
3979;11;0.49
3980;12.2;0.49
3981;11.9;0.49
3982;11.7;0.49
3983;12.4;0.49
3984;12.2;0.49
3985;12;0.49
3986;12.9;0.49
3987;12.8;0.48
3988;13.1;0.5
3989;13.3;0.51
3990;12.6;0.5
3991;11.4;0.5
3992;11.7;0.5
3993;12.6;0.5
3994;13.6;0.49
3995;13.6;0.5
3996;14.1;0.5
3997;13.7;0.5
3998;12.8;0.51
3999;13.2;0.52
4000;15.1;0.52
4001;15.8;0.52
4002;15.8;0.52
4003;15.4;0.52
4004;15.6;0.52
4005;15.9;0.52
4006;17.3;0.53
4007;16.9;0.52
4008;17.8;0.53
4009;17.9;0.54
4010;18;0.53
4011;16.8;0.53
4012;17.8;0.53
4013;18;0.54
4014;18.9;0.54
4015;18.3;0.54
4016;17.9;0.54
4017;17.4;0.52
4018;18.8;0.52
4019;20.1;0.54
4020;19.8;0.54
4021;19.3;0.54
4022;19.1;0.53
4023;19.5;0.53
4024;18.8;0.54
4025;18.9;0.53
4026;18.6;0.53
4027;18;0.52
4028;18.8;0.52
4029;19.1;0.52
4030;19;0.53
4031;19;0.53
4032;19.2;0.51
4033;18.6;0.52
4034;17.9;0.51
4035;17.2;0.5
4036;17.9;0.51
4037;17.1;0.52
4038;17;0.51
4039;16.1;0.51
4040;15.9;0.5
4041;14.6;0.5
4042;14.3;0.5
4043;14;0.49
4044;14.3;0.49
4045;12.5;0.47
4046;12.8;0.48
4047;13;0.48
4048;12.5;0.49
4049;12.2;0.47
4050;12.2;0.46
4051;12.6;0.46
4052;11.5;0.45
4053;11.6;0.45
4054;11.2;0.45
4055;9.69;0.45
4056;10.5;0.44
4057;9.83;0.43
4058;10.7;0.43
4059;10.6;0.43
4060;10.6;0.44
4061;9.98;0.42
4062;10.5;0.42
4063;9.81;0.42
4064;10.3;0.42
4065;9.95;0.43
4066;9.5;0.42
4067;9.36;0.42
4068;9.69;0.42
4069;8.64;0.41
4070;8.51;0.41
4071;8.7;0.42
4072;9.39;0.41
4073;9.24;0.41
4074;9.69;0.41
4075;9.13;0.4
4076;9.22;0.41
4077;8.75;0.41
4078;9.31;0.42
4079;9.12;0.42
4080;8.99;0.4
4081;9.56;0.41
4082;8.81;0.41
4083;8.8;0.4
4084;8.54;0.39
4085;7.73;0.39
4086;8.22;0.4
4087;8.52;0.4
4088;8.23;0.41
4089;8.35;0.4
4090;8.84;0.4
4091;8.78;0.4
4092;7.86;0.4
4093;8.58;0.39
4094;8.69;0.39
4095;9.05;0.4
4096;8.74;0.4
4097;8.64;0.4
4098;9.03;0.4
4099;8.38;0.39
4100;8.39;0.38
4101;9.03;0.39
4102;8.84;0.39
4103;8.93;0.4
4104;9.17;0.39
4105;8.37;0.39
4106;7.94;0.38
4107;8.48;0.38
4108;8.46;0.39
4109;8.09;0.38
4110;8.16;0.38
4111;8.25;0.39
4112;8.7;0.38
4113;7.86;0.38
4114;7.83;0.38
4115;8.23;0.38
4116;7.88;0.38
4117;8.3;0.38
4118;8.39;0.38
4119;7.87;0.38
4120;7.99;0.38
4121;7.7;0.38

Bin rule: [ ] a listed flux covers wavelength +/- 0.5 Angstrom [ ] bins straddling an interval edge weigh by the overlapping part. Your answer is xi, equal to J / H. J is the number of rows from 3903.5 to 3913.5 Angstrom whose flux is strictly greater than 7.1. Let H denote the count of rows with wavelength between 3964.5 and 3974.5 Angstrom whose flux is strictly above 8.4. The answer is 0.20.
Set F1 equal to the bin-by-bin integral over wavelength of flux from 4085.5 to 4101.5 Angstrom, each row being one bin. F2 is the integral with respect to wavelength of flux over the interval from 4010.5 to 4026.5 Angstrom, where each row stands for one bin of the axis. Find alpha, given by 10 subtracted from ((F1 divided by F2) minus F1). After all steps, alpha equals -147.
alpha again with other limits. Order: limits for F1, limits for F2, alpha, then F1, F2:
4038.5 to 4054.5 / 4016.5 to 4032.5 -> -221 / 211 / 303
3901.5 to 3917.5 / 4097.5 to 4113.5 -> -116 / 106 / 136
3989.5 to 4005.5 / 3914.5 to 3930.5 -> -230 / 223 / 89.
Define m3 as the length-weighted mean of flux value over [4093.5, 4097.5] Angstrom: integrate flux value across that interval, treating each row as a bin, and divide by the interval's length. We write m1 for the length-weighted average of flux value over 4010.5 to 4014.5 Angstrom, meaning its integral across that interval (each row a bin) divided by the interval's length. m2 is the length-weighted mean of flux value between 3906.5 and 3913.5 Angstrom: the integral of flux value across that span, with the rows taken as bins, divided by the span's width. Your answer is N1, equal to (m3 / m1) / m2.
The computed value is 0.08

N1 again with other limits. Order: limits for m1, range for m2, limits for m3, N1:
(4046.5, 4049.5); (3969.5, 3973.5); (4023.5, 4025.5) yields 0.14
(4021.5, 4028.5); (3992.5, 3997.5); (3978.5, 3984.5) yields 0.05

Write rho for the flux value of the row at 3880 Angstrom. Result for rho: 6.74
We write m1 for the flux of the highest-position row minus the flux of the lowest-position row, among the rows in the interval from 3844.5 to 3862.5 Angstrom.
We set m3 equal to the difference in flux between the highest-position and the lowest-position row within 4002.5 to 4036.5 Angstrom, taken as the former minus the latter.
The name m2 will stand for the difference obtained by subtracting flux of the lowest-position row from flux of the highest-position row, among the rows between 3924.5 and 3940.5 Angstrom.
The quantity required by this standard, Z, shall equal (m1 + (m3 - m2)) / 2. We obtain 4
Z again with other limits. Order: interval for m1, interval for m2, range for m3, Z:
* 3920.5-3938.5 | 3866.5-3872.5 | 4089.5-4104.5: -2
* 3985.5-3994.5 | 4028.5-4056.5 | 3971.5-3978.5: 4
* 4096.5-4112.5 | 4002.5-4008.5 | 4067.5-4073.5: -1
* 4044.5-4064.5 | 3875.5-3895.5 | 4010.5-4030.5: 2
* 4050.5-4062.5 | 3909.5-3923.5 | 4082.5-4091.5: -1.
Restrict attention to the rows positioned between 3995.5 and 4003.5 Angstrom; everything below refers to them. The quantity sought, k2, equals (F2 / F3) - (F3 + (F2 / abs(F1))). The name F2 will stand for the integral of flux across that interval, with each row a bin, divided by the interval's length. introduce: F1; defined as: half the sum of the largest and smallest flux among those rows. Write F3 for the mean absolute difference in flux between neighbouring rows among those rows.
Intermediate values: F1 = 14.3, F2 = 14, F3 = 0.67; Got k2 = 19.9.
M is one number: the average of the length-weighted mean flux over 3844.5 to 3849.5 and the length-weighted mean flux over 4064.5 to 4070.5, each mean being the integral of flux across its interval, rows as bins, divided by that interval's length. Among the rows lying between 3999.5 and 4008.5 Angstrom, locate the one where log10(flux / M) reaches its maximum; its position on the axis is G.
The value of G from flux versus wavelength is 4008 Angstrom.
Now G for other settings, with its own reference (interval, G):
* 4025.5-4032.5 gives 4032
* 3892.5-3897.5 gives 3896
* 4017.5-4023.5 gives 4019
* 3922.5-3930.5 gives 3923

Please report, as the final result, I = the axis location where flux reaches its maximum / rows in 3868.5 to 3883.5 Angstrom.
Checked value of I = 3874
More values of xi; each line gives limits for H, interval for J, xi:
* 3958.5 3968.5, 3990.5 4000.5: 1.43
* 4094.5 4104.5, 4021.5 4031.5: 1.25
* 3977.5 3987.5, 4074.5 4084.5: 1.00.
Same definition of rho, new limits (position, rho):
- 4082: 8.81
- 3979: 11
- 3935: 2.22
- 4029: 19.1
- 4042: 14.3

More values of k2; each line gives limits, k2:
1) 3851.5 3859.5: 17.7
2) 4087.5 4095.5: 20.1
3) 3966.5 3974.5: 17.0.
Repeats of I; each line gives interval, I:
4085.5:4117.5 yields 4104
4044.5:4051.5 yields 4047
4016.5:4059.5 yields 4019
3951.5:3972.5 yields 3972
